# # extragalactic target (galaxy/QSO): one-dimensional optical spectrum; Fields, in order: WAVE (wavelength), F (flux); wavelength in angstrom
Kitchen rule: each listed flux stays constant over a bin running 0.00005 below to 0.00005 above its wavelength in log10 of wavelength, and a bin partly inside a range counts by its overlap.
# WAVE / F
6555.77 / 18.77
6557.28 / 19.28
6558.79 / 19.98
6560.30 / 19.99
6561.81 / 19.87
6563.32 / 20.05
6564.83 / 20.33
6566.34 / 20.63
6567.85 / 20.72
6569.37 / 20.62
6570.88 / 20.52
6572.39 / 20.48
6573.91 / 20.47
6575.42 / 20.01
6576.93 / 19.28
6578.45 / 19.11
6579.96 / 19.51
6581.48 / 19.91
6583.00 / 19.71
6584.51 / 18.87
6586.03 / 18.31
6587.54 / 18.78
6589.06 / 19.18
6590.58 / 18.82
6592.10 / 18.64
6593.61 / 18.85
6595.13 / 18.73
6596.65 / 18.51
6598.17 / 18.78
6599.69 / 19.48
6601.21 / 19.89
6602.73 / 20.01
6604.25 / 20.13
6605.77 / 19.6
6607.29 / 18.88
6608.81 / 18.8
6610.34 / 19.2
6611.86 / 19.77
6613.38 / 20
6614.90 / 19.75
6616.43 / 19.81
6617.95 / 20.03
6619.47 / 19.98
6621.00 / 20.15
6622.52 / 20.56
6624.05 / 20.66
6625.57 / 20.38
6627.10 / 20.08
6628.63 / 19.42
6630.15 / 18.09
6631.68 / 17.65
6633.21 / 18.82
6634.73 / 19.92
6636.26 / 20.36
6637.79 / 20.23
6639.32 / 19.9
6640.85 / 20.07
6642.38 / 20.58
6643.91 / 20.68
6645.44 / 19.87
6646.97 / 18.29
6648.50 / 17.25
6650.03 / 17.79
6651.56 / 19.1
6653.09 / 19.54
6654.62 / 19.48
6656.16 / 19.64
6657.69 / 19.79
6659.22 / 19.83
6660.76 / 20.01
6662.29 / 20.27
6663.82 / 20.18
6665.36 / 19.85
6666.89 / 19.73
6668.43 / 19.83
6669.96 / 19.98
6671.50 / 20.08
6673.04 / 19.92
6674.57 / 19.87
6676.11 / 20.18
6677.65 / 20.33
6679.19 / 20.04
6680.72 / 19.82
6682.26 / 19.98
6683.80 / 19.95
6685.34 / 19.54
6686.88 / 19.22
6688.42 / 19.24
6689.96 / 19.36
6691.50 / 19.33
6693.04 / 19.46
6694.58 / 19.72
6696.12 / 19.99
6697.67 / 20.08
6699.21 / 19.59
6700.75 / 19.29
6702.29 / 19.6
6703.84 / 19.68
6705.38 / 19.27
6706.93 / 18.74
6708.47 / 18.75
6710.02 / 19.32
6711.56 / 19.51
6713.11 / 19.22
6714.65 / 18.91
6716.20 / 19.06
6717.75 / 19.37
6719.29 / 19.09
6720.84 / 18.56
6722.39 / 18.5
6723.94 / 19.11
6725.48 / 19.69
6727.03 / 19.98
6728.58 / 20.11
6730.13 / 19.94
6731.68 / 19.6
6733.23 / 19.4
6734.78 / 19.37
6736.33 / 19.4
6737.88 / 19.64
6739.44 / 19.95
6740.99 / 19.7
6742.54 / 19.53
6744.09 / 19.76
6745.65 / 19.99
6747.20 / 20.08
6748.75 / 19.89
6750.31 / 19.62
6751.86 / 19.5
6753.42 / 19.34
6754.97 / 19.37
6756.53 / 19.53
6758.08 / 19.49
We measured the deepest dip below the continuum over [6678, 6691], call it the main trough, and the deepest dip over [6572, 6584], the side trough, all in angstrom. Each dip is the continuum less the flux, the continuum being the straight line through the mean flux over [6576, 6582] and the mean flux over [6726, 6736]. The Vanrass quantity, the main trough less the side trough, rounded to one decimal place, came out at 0.1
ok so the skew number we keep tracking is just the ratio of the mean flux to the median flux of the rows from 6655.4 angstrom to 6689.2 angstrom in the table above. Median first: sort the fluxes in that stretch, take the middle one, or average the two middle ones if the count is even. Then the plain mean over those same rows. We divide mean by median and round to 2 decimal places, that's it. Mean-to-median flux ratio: 1.00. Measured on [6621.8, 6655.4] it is 0.98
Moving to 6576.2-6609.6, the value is 1.01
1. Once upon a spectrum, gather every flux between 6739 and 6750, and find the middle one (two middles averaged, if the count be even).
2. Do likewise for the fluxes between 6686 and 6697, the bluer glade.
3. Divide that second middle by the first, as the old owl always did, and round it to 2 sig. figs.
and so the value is 0.97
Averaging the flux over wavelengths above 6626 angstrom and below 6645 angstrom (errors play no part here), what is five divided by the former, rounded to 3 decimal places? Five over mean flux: 0.254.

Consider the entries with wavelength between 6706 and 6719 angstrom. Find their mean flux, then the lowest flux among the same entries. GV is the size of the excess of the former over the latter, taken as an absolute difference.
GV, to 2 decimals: 0.37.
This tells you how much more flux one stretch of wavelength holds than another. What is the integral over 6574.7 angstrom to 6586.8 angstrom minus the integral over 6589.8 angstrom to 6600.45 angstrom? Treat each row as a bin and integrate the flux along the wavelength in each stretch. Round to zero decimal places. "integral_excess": 34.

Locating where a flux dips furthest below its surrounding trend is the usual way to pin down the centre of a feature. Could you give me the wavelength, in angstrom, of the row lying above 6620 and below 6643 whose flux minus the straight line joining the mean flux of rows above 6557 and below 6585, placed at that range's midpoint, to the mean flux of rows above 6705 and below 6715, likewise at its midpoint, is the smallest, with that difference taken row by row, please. 6631.68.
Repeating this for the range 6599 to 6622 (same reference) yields 6608.81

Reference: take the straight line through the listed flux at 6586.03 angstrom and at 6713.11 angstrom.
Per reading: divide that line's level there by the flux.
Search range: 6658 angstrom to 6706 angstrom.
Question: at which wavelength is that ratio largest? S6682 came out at 6705.38 angstrom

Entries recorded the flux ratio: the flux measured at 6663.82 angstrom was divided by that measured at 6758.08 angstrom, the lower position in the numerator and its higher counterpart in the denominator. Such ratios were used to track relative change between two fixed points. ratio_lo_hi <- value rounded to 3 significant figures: 1.04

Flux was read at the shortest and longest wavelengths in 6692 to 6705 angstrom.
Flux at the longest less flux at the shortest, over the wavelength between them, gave 0.020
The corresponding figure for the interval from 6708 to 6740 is 0.039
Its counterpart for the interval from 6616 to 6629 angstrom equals -0.032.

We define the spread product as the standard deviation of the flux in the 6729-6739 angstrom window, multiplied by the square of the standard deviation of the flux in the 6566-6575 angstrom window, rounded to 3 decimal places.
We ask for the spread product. 0.002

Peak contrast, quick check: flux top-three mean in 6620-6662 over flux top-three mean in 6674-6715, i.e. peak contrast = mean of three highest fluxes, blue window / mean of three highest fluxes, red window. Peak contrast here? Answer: 1.022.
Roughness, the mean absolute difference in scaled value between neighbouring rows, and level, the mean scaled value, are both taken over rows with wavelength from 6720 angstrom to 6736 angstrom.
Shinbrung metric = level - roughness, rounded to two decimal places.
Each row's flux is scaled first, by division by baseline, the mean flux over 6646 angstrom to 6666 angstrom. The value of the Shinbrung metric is 0.99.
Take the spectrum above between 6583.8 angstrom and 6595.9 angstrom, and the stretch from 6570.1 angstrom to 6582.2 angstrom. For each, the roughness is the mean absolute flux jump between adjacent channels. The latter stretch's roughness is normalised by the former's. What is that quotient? 1.0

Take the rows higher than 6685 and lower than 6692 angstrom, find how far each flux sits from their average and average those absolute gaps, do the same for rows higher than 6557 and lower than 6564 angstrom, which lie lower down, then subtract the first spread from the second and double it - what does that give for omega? 0.26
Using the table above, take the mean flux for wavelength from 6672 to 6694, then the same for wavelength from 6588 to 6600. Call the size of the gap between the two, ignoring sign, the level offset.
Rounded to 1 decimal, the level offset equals 0.9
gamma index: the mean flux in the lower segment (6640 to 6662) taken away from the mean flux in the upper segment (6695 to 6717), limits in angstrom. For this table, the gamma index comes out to -0.1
